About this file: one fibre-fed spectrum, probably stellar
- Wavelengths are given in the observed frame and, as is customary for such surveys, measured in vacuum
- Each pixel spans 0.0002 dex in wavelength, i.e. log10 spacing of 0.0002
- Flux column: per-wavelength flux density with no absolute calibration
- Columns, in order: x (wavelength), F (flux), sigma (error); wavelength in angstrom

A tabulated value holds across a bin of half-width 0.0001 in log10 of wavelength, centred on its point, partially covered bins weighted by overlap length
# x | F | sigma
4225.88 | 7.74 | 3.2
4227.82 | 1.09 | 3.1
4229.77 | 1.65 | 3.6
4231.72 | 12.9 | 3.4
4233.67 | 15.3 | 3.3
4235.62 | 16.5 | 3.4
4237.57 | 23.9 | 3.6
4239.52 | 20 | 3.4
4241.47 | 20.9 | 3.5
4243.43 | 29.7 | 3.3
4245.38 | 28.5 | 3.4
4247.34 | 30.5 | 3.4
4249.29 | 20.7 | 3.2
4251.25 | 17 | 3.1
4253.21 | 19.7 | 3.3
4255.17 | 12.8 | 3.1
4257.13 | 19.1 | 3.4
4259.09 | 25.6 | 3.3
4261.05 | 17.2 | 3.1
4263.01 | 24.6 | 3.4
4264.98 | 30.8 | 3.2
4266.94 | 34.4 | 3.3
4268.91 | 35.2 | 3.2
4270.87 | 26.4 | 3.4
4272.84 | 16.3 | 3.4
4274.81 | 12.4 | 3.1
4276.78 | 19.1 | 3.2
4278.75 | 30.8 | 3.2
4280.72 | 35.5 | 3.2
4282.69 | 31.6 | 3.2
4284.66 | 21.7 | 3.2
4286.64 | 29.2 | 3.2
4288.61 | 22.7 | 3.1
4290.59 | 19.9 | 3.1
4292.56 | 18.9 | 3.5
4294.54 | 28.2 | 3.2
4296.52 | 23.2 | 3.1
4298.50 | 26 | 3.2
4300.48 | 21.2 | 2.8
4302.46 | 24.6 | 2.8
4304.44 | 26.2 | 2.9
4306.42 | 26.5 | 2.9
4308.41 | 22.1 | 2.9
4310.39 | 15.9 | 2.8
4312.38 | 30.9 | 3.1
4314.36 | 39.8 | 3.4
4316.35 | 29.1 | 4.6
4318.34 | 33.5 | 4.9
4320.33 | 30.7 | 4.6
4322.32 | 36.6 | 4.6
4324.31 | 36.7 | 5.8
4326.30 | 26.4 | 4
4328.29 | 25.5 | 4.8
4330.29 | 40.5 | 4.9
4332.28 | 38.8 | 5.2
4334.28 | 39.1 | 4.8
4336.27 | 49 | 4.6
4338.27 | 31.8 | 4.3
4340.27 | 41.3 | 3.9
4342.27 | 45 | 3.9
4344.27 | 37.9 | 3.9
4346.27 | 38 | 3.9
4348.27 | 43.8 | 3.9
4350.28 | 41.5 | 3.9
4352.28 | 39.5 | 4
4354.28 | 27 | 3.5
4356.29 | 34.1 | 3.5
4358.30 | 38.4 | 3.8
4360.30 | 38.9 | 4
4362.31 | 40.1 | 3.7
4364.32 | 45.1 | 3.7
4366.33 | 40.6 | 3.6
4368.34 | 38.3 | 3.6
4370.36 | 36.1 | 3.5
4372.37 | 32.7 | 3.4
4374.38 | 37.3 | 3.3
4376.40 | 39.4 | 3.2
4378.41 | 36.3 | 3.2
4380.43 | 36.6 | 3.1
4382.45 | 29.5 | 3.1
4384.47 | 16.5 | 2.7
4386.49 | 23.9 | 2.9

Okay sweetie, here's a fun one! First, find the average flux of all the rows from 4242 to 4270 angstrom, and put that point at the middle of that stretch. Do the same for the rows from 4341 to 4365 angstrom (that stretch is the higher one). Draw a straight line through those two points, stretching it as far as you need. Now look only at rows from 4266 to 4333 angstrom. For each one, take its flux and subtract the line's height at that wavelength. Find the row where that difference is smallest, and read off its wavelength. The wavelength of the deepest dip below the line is 4310.39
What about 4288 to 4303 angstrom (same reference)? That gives 4292.56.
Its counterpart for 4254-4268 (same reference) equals 4255.17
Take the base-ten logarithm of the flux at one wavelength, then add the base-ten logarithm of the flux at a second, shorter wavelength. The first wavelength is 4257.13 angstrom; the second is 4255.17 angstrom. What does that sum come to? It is 2.39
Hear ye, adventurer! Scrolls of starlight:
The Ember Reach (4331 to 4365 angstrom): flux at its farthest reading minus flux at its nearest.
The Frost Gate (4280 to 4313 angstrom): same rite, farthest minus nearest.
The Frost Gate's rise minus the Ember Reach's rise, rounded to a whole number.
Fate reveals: -11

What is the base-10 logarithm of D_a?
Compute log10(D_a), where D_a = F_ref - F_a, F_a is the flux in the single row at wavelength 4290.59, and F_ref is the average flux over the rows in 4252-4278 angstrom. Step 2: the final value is 0.4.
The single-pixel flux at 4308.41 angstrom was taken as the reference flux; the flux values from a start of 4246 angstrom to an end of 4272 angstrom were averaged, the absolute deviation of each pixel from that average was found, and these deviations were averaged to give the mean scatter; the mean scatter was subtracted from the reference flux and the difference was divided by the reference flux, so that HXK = 0.733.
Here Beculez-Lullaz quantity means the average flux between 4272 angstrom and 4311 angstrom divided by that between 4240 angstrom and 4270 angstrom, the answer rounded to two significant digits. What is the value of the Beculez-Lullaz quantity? 0.97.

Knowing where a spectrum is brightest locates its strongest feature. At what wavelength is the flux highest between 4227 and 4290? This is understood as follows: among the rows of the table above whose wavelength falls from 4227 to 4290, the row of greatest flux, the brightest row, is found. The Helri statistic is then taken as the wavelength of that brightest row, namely 4280.72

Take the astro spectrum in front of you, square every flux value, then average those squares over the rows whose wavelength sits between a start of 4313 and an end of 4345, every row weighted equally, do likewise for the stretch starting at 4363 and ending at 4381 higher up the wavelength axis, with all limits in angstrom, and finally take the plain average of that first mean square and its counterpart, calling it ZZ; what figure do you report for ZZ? 1410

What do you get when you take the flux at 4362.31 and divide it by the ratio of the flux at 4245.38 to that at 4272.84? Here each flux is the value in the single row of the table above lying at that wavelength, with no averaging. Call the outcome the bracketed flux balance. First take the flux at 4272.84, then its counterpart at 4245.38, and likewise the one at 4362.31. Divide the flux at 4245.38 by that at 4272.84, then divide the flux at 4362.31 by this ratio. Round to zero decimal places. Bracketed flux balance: 23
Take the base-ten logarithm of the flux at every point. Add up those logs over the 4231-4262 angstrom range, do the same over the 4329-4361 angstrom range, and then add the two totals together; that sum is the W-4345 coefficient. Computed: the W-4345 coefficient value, 46.2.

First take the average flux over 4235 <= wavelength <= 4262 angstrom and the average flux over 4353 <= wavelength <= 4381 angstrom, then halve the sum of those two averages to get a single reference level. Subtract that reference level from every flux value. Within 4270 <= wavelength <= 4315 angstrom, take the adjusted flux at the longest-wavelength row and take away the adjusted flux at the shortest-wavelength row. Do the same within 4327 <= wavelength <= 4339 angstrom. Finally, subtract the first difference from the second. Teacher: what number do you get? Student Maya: -7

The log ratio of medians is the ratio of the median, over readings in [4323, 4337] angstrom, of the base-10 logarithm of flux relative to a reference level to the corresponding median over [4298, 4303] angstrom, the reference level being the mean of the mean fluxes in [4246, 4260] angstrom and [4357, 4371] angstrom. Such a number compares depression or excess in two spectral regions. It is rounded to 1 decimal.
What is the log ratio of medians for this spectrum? -1.2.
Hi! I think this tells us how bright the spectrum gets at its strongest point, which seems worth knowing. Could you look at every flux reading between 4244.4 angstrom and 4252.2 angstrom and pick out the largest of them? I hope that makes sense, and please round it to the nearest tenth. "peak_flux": 30.5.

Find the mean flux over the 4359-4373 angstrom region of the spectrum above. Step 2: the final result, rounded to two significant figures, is 39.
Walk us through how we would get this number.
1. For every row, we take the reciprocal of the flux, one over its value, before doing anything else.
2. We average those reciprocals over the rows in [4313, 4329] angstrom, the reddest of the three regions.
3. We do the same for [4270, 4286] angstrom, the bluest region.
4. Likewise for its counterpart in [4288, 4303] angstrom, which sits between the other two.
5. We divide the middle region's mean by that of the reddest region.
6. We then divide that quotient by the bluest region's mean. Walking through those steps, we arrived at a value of 30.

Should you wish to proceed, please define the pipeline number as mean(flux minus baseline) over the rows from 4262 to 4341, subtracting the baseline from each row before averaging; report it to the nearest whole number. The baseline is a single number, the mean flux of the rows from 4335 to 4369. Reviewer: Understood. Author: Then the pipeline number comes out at -11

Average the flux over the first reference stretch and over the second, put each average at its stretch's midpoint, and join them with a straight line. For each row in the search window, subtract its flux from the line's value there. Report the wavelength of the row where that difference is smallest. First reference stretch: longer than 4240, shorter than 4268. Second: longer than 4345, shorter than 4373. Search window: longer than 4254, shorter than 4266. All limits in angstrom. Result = 4264.98 angstrom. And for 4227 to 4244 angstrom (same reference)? 4243.43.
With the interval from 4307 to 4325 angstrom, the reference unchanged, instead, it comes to 4314.36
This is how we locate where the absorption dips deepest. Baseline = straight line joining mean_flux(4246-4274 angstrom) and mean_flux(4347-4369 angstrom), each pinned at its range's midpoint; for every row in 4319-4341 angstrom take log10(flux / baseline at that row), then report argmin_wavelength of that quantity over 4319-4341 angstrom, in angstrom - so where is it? 4328.29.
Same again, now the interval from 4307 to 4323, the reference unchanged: 4310.39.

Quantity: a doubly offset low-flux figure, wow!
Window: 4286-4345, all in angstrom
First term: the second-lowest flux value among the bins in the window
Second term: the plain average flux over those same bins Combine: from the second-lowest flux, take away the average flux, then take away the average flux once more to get -42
